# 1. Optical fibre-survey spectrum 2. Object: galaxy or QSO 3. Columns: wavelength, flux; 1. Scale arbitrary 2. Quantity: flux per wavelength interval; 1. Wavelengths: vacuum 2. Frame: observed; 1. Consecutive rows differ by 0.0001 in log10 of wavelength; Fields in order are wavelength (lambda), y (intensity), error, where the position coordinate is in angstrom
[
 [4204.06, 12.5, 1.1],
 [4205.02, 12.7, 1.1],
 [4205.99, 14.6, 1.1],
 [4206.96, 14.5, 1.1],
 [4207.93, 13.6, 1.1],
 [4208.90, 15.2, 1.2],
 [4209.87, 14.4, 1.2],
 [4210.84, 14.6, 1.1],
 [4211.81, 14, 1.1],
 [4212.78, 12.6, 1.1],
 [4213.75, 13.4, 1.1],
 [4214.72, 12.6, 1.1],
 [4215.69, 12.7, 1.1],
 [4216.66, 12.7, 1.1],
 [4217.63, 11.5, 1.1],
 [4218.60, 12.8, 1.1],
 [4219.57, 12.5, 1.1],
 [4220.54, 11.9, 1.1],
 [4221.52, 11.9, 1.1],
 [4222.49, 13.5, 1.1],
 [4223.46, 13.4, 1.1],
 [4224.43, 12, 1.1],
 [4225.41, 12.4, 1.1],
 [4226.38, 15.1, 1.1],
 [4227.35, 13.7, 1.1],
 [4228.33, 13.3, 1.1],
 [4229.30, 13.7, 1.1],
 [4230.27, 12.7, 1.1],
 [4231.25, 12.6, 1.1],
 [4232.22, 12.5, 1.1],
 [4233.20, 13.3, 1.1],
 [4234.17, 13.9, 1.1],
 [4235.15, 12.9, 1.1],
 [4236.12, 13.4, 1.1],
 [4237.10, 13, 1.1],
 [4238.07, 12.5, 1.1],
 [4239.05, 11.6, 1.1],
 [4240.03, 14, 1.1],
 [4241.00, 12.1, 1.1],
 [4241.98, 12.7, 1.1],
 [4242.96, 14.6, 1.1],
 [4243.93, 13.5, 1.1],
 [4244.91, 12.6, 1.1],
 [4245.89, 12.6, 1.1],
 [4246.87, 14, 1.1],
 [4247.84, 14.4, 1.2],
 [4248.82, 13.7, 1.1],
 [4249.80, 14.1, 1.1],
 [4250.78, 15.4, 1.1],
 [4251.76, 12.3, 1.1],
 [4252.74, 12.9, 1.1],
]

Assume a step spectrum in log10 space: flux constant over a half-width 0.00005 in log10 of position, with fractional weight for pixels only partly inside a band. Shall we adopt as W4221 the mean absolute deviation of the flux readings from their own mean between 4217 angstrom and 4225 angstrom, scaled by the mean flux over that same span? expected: 0.0492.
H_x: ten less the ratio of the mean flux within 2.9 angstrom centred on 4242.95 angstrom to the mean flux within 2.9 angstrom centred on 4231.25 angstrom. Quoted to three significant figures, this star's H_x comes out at 8.92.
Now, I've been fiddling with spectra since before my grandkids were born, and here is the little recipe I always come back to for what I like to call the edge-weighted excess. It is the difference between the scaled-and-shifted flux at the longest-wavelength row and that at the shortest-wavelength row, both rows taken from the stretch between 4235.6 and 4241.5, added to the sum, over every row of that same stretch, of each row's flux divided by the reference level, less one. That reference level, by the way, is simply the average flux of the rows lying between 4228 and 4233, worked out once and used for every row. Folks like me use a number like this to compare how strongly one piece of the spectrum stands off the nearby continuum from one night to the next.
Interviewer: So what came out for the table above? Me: -0.19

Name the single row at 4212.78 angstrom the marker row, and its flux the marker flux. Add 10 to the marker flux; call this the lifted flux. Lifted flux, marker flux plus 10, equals 22.6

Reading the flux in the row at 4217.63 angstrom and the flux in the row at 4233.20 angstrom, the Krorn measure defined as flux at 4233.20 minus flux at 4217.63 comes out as 1.8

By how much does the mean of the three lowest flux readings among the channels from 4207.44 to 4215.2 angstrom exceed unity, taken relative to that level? 11.9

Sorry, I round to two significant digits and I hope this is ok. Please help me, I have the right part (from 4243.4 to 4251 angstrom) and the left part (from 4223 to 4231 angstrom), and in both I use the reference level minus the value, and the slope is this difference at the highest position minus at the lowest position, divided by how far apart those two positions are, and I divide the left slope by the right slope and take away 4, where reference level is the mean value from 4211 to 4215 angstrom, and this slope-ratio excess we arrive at -4.4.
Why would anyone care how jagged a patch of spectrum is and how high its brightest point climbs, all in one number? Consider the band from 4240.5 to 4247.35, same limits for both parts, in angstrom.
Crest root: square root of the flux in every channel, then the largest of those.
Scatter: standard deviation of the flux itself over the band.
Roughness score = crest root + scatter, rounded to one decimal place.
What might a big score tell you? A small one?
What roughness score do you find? 4.7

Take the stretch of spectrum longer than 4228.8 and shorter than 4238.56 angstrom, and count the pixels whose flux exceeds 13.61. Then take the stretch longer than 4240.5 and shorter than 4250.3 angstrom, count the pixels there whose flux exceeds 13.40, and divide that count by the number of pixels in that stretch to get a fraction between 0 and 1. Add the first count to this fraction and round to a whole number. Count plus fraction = 3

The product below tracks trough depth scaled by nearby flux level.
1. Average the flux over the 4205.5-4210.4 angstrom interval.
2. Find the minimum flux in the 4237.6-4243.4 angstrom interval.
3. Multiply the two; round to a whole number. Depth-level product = 168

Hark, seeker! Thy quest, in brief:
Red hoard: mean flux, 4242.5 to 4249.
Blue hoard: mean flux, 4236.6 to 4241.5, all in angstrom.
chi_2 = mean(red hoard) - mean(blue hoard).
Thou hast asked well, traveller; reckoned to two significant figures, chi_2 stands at 1.0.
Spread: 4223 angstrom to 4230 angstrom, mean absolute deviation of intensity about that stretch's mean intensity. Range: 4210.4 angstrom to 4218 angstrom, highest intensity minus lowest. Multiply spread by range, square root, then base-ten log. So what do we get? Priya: 0.17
